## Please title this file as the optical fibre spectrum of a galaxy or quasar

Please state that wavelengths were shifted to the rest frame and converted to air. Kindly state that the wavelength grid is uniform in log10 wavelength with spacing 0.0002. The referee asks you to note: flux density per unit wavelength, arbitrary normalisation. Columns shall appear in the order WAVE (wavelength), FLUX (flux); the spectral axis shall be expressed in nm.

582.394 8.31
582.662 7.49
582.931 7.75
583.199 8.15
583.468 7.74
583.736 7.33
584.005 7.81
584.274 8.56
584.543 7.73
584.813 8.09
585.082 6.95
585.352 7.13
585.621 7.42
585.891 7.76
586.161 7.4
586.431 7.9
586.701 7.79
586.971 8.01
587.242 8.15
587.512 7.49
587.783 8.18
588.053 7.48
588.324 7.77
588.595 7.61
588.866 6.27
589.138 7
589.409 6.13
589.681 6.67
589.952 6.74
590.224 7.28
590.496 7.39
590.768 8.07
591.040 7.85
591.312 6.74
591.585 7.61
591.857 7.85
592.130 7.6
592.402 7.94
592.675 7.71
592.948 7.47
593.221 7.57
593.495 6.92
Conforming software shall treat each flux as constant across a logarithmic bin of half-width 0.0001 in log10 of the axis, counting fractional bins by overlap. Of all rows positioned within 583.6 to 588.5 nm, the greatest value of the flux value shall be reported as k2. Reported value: 8.56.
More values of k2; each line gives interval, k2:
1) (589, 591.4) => 8.07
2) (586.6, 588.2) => 8.18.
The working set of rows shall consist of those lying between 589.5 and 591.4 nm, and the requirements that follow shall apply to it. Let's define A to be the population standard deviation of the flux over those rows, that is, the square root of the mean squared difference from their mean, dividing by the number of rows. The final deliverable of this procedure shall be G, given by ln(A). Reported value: -0.6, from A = 0.52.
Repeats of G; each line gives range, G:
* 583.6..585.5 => -0.6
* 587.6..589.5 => -0.3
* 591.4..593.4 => -1.9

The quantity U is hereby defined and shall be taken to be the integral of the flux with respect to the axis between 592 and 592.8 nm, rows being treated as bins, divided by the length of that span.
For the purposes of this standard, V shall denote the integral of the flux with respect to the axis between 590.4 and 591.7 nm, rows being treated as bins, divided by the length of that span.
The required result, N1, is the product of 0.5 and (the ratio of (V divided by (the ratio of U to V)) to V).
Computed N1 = 0.486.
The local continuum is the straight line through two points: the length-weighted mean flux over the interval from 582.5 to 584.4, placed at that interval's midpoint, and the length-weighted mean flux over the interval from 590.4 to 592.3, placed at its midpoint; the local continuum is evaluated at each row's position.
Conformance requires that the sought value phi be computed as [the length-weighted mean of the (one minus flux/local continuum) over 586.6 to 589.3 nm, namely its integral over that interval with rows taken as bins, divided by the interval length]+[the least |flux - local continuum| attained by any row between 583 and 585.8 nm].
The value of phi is 0.031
